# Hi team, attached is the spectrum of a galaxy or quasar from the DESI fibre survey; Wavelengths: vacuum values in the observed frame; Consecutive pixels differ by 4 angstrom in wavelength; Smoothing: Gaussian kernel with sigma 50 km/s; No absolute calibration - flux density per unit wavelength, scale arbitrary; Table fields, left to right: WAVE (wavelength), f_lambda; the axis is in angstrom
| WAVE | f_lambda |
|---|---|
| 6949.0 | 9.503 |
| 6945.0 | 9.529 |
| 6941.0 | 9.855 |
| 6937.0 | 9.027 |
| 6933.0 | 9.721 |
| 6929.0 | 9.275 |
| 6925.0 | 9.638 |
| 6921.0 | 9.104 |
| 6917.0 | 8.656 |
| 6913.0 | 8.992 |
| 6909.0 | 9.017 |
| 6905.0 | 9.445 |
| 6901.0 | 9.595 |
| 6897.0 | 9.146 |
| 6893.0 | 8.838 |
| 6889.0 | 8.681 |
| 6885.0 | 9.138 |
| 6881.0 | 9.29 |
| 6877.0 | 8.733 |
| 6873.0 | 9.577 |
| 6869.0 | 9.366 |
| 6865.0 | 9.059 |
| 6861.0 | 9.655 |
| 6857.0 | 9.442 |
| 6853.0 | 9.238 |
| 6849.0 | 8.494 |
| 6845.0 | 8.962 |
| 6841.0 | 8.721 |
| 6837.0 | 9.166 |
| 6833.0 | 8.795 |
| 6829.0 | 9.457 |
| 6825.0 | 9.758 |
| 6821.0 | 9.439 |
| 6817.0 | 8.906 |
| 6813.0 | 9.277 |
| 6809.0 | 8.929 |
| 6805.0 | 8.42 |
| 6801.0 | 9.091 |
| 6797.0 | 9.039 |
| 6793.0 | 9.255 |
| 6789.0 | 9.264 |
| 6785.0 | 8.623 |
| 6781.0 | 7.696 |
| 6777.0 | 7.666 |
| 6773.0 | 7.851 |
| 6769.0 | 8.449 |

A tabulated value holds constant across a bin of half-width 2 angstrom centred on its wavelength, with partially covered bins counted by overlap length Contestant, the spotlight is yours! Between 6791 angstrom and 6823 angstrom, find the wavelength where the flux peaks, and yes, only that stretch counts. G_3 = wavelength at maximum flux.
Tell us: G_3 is 6821.0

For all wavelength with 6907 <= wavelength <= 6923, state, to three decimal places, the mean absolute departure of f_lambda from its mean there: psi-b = 0.143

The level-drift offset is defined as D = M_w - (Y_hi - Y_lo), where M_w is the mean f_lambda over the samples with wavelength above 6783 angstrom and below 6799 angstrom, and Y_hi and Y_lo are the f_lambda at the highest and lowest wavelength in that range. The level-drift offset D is 8.6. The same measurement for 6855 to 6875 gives 9.3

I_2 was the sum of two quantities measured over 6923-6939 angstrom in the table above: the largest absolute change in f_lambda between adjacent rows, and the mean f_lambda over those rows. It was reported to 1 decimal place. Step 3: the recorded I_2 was 10.1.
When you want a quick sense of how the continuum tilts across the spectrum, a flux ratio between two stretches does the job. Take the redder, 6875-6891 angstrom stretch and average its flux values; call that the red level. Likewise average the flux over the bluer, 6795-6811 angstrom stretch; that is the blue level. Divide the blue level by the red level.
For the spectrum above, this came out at 0.99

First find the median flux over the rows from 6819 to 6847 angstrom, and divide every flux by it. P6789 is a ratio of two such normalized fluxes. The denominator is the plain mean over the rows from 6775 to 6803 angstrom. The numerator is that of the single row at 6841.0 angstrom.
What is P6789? 1.01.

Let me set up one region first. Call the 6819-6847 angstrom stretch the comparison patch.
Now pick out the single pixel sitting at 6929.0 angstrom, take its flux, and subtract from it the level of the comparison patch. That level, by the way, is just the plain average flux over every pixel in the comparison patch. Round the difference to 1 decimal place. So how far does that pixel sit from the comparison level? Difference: 0.1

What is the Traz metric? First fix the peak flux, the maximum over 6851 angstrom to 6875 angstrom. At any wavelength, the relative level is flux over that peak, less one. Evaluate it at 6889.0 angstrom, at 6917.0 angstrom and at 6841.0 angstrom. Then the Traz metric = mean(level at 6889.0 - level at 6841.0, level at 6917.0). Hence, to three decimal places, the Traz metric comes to -0.054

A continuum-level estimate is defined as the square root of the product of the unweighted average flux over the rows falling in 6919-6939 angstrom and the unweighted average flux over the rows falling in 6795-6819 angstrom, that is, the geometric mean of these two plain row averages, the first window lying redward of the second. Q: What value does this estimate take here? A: 9.15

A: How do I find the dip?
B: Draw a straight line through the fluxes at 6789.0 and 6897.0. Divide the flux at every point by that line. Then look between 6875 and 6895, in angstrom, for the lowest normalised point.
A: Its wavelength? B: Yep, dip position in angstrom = 6889.0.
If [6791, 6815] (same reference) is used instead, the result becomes 6805.0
